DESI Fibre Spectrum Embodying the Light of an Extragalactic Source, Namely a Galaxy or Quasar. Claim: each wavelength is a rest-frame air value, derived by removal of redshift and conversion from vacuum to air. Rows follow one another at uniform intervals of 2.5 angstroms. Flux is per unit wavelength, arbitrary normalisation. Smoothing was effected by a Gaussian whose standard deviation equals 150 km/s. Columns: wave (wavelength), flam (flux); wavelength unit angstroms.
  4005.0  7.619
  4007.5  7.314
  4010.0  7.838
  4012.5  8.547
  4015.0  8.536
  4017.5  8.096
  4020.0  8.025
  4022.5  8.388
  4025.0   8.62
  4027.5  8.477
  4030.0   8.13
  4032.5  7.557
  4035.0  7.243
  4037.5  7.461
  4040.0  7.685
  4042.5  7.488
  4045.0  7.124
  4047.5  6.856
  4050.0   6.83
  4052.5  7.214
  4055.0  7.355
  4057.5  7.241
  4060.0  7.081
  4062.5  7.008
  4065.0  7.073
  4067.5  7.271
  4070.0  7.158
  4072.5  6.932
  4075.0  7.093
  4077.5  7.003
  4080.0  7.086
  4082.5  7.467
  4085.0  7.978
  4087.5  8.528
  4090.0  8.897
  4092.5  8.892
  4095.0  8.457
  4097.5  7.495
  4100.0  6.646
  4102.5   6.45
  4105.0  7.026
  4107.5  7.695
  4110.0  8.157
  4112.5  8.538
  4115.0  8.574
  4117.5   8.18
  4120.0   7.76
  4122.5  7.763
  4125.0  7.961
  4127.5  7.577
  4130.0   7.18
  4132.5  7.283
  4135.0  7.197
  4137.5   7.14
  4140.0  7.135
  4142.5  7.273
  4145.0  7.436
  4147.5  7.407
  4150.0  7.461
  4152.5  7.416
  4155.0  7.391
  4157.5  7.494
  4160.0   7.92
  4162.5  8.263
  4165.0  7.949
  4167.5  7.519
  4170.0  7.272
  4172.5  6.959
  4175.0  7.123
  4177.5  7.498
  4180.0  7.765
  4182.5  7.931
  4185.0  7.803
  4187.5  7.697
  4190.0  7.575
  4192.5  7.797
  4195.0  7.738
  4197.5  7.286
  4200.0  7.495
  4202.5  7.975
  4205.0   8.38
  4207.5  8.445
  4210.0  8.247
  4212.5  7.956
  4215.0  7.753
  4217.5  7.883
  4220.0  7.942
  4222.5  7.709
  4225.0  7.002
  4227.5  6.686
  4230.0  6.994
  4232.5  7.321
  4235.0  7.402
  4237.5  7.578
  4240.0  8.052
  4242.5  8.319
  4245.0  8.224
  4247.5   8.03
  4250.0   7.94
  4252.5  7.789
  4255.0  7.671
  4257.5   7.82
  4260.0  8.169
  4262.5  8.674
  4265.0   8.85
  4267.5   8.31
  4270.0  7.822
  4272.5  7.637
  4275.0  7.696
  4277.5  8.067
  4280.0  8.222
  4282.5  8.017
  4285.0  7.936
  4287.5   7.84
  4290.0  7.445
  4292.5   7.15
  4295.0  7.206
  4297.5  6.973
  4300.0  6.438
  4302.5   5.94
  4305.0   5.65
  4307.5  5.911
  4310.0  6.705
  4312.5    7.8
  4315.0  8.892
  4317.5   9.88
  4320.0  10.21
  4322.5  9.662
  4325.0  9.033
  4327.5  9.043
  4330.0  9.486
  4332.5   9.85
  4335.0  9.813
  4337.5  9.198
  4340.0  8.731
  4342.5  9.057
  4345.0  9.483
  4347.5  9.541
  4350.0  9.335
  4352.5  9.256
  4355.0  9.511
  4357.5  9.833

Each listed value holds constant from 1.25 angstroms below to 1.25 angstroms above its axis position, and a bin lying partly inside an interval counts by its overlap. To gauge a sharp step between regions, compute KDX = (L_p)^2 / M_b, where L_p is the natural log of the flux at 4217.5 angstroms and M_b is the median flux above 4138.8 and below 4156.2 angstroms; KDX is 0.58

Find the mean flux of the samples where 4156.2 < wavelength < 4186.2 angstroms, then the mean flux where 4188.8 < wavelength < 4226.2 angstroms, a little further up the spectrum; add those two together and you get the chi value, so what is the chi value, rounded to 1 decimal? 15.4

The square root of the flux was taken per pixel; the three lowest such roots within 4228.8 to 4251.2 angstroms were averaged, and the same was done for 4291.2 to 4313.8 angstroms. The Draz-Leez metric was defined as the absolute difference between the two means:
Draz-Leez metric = 0.28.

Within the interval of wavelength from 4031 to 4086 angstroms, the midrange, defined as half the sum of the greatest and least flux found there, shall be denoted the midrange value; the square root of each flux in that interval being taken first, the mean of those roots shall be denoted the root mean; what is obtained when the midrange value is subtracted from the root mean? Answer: -4.71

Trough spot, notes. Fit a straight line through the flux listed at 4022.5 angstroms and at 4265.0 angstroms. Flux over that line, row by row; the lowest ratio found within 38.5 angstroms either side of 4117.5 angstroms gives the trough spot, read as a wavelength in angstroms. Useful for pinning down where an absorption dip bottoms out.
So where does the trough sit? 4102.5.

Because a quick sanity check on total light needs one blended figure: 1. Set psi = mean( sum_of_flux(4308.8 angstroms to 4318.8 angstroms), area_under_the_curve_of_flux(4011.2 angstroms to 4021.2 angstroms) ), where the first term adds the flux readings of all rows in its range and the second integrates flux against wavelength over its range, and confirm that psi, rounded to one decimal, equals 58.1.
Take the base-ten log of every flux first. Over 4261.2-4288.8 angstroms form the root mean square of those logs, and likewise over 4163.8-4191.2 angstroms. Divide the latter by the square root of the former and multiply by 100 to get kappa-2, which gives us 92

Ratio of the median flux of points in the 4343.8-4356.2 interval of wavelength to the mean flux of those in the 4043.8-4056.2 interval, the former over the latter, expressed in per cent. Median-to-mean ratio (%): 134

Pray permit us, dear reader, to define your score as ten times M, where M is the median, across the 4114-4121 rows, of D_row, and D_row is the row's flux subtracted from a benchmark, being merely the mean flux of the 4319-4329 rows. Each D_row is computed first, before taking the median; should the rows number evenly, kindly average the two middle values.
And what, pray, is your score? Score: 13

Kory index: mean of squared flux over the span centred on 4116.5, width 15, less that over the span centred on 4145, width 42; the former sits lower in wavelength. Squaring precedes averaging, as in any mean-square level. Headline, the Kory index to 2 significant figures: 10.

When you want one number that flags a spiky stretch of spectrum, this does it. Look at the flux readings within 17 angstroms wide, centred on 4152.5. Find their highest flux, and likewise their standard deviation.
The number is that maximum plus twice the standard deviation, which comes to 8.3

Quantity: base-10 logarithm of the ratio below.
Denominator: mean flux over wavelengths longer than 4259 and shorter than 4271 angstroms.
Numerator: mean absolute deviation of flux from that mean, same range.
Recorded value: -1.4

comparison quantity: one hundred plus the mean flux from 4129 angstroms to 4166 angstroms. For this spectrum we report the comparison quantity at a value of 107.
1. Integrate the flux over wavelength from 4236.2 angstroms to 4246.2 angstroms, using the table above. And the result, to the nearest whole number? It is 80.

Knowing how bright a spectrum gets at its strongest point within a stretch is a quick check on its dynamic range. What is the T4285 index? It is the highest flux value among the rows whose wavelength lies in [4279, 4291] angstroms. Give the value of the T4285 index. 8.222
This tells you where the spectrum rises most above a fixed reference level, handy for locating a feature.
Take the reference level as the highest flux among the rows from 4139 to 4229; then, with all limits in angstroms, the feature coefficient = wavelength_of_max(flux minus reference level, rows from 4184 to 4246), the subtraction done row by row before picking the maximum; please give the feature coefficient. 4207.5 angstroms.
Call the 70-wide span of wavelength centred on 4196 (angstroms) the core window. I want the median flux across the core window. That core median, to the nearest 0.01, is 7.75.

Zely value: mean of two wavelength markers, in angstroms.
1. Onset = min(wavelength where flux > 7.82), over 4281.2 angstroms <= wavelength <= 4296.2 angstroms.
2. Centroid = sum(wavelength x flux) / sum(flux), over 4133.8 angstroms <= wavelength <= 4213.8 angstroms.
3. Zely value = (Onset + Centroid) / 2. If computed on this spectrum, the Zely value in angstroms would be 4228.5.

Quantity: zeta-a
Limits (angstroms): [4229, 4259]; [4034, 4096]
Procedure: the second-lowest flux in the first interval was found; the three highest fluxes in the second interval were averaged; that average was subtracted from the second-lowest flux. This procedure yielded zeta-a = -1.45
